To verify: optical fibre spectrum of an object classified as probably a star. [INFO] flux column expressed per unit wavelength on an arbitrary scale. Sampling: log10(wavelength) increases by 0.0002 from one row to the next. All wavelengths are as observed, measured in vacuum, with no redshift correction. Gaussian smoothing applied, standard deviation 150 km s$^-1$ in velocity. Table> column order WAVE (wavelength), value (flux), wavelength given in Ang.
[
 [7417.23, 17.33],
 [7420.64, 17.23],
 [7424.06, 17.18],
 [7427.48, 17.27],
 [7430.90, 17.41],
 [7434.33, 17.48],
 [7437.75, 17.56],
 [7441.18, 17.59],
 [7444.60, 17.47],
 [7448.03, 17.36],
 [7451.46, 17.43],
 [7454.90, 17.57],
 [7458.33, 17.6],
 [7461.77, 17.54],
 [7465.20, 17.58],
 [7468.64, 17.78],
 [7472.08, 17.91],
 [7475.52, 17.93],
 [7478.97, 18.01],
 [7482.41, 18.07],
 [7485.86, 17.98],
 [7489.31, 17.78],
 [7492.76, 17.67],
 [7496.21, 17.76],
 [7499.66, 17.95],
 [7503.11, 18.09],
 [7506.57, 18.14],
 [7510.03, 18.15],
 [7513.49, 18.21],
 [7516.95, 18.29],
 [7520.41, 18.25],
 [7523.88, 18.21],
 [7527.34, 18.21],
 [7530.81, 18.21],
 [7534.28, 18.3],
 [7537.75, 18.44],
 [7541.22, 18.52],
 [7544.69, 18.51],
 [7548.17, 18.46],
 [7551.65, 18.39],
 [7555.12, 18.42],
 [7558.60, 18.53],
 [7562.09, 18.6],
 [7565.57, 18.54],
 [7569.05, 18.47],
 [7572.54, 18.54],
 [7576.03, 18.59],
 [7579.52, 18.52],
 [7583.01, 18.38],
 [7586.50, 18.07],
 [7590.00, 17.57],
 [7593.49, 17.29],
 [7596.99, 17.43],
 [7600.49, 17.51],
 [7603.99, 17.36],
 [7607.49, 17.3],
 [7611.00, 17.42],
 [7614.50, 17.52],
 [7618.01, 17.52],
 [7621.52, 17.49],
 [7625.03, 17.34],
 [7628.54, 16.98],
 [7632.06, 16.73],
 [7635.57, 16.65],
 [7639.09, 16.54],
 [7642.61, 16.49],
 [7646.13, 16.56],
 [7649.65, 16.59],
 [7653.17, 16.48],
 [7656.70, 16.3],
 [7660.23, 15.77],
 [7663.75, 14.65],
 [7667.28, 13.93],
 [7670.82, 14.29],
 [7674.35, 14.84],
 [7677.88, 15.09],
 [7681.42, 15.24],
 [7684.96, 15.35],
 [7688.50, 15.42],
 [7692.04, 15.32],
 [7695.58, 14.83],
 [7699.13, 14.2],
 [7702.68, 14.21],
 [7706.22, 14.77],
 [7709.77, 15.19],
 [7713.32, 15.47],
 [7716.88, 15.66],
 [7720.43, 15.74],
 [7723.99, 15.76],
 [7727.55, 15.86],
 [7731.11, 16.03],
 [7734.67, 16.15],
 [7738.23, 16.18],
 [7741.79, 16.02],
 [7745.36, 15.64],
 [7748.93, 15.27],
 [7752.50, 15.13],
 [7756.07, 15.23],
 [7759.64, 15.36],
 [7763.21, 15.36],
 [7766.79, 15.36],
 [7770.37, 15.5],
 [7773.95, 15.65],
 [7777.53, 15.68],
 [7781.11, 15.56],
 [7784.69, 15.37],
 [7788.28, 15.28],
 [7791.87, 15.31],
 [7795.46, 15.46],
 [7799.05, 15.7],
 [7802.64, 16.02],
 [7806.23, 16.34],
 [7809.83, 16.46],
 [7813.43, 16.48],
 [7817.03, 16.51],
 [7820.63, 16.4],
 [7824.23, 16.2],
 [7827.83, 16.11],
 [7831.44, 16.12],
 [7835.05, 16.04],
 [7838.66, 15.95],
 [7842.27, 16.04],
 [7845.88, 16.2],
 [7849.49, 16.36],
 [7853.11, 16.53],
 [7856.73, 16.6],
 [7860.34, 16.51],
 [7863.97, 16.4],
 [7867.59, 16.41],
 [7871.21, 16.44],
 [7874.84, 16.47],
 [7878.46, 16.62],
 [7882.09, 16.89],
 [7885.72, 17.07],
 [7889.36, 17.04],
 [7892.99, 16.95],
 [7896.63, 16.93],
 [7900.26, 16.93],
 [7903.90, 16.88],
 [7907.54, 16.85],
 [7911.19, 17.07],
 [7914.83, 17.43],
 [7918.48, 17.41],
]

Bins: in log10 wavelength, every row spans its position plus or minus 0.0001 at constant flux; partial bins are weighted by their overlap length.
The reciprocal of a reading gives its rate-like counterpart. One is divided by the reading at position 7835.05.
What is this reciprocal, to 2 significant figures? 0.062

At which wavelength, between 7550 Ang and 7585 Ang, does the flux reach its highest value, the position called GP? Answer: 7562.09 Ang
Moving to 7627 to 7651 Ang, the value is 7628.54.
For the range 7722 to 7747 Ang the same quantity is 7738.23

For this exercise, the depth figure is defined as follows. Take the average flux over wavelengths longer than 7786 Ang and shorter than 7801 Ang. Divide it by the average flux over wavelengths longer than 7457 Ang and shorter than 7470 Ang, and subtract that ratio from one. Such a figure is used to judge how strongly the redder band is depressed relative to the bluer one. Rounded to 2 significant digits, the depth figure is 0.12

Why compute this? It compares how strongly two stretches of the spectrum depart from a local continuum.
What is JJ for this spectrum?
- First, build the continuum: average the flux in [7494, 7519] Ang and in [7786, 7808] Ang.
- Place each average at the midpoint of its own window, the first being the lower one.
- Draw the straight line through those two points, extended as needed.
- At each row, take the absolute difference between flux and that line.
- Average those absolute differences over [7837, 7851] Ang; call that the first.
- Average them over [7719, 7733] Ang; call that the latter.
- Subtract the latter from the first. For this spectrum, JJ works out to 0.4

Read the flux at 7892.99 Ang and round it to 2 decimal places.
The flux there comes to 16.95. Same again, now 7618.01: 17.52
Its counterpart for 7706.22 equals 14.77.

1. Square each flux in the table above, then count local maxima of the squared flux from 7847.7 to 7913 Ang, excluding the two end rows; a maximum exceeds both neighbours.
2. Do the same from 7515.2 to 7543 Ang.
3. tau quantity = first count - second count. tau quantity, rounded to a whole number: 2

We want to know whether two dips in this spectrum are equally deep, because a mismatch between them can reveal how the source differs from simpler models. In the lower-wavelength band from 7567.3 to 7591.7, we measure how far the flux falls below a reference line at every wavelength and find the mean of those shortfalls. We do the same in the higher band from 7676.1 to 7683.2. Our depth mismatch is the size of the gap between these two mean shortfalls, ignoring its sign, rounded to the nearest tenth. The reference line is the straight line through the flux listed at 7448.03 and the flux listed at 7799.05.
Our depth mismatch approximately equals 2.7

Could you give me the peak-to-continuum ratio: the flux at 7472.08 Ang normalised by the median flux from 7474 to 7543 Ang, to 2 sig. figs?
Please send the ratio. 0.99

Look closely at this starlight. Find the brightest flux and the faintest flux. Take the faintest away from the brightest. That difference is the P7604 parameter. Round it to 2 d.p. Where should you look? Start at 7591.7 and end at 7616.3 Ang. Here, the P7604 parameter 0.23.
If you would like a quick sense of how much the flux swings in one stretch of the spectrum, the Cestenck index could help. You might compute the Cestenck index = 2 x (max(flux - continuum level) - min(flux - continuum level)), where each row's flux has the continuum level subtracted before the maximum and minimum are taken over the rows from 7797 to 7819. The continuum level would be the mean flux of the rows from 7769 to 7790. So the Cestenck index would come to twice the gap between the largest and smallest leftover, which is 1.6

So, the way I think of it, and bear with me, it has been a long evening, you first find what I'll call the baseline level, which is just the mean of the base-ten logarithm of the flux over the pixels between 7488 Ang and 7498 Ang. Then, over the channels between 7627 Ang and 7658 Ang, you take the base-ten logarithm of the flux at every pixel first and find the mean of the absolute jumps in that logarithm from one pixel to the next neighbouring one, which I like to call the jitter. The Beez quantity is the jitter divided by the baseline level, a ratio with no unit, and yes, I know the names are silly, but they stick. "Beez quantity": 0.0023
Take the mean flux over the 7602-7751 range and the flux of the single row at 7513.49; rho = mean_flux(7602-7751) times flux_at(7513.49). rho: 290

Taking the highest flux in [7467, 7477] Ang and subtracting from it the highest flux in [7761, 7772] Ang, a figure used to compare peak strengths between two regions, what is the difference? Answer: 2.4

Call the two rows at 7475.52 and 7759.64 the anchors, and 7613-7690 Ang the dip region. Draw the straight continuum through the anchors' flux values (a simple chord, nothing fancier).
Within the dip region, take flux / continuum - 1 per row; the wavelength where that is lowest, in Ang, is 7667.28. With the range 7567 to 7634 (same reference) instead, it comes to 7632.06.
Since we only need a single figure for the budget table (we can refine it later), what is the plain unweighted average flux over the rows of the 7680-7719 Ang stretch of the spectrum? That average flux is 15.1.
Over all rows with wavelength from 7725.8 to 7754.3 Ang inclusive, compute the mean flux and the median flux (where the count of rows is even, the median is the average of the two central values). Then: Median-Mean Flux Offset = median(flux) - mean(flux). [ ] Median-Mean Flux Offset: 0.15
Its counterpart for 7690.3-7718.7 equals 0.05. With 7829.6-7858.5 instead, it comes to -0.07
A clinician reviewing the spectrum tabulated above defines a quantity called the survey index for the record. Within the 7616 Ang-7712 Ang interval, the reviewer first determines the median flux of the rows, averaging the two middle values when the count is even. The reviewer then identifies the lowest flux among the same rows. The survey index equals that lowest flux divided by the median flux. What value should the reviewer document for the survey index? 0.903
